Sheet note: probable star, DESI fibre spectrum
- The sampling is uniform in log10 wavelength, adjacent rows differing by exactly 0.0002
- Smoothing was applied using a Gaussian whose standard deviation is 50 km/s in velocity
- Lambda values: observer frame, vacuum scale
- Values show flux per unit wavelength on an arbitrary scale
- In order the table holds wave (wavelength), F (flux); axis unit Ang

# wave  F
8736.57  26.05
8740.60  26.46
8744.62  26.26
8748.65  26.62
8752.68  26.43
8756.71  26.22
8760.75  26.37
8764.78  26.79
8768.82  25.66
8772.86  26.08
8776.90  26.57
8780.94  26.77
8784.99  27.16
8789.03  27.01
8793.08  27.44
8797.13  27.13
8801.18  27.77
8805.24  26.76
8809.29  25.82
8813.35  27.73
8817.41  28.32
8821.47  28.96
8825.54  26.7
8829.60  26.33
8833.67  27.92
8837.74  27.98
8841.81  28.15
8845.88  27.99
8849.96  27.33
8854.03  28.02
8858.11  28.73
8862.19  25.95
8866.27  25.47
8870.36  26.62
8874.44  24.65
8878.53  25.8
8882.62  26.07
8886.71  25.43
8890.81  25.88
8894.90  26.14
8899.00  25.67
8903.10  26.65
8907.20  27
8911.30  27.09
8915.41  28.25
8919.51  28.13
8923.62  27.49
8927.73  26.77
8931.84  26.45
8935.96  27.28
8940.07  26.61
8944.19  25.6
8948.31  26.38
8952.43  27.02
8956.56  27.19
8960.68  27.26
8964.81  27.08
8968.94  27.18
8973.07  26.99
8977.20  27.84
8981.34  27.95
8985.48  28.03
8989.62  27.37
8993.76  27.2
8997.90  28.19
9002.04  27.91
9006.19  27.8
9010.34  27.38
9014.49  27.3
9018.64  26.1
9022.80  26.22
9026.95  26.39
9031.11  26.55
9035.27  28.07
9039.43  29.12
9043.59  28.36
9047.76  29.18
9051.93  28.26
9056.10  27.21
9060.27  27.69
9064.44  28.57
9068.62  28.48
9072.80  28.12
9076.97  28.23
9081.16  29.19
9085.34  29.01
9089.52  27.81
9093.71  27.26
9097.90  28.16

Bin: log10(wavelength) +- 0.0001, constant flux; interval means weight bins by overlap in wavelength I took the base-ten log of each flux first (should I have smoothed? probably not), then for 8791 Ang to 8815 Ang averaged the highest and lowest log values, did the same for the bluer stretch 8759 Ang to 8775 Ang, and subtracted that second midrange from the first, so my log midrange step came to 0.01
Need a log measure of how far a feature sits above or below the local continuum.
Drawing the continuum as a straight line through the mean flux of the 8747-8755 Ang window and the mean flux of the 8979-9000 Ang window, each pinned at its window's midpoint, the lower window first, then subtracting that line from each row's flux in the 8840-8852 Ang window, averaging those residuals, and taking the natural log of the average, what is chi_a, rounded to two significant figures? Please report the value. -0.21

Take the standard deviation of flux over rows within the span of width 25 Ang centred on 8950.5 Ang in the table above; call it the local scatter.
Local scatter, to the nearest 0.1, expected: 0.6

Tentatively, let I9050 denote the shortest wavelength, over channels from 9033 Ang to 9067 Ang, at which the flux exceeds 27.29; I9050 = 9035.27 Ang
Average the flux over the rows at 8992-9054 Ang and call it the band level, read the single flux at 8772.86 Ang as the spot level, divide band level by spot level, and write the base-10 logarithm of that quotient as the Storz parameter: 0.025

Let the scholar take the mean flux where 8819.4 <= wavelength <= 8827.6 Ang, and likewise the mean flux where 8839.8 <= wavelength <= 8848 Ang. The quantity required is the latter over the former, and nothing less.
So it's 1.01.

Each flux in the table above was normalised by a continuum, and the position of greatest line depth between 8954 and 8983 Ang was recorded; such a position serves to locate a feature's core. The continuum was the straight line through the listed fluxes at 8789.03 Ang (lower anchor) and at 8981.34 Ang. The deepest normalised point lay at 8973.07 Ang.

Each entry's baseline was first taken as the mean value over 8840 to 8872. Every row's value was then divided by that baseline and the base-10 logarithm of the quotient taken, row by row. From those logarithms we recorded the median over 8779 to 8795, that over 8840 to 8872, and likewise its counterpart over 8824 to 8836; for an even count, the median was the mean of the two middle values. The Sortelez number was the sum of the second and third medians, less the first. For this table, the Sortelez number 0.000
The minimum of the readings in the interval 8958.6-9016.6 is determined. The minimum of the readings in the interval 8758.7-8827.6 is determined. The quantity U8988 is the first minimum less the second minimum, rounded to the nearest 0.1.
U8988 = 1.3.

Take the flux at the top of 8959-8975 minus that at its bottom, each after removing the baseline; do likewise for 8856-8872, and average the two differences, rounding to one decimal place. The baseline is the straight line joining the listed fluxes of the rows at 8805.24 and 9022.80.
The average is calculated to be -1.2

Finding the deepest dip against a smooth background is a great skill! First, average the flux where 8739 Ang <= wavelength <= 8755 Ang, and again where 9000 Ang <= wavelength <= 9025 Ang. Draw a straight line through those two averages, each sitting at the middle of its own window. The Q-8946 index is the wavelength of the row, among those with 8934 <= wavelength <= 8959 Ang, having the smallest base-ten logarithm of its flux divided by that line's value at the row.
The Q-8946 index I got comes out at 8944.19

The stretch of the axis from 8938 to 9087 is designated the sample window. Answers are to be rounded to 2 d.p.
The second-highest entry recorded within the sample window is 29.18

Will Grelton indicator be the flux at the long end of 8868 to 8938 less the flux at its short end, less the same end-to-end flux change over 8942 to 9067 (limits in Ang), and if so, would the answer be -2.3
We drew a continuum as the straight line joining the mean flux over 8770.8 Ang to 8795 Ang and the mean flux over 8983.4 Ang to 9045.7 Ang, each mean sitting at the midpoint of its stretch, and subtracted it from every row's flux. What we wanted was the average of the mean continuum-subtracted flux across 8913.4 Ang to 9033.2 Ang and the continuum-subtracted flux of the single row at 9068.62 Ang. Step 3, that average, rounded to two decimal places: 0.34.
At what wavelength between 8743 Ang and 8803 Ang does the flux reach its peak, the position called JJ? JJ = 8801.18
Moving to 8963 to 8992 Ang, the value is 8985.48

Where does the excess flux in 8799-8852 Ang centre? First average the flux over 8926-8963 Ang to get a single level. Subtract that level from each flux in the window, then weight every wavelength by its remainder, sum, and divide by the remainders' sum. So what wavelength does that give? 8829.6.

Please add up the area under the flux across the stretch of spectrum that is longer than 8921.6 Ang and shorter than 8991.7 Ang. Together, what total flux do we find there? 1899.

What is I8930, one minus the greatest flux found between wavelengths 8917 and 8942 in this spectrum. -27.1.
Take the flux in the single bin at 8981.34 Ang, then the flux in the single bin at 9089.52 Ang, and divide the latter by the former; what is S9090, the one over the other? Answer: 0.99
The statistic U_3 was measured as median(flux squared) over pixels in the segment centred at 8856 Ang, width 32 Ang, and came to 765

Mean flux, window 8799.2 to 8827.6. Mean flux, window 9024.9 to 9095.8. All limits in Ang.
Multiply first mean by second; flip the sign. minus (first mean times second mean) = -771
